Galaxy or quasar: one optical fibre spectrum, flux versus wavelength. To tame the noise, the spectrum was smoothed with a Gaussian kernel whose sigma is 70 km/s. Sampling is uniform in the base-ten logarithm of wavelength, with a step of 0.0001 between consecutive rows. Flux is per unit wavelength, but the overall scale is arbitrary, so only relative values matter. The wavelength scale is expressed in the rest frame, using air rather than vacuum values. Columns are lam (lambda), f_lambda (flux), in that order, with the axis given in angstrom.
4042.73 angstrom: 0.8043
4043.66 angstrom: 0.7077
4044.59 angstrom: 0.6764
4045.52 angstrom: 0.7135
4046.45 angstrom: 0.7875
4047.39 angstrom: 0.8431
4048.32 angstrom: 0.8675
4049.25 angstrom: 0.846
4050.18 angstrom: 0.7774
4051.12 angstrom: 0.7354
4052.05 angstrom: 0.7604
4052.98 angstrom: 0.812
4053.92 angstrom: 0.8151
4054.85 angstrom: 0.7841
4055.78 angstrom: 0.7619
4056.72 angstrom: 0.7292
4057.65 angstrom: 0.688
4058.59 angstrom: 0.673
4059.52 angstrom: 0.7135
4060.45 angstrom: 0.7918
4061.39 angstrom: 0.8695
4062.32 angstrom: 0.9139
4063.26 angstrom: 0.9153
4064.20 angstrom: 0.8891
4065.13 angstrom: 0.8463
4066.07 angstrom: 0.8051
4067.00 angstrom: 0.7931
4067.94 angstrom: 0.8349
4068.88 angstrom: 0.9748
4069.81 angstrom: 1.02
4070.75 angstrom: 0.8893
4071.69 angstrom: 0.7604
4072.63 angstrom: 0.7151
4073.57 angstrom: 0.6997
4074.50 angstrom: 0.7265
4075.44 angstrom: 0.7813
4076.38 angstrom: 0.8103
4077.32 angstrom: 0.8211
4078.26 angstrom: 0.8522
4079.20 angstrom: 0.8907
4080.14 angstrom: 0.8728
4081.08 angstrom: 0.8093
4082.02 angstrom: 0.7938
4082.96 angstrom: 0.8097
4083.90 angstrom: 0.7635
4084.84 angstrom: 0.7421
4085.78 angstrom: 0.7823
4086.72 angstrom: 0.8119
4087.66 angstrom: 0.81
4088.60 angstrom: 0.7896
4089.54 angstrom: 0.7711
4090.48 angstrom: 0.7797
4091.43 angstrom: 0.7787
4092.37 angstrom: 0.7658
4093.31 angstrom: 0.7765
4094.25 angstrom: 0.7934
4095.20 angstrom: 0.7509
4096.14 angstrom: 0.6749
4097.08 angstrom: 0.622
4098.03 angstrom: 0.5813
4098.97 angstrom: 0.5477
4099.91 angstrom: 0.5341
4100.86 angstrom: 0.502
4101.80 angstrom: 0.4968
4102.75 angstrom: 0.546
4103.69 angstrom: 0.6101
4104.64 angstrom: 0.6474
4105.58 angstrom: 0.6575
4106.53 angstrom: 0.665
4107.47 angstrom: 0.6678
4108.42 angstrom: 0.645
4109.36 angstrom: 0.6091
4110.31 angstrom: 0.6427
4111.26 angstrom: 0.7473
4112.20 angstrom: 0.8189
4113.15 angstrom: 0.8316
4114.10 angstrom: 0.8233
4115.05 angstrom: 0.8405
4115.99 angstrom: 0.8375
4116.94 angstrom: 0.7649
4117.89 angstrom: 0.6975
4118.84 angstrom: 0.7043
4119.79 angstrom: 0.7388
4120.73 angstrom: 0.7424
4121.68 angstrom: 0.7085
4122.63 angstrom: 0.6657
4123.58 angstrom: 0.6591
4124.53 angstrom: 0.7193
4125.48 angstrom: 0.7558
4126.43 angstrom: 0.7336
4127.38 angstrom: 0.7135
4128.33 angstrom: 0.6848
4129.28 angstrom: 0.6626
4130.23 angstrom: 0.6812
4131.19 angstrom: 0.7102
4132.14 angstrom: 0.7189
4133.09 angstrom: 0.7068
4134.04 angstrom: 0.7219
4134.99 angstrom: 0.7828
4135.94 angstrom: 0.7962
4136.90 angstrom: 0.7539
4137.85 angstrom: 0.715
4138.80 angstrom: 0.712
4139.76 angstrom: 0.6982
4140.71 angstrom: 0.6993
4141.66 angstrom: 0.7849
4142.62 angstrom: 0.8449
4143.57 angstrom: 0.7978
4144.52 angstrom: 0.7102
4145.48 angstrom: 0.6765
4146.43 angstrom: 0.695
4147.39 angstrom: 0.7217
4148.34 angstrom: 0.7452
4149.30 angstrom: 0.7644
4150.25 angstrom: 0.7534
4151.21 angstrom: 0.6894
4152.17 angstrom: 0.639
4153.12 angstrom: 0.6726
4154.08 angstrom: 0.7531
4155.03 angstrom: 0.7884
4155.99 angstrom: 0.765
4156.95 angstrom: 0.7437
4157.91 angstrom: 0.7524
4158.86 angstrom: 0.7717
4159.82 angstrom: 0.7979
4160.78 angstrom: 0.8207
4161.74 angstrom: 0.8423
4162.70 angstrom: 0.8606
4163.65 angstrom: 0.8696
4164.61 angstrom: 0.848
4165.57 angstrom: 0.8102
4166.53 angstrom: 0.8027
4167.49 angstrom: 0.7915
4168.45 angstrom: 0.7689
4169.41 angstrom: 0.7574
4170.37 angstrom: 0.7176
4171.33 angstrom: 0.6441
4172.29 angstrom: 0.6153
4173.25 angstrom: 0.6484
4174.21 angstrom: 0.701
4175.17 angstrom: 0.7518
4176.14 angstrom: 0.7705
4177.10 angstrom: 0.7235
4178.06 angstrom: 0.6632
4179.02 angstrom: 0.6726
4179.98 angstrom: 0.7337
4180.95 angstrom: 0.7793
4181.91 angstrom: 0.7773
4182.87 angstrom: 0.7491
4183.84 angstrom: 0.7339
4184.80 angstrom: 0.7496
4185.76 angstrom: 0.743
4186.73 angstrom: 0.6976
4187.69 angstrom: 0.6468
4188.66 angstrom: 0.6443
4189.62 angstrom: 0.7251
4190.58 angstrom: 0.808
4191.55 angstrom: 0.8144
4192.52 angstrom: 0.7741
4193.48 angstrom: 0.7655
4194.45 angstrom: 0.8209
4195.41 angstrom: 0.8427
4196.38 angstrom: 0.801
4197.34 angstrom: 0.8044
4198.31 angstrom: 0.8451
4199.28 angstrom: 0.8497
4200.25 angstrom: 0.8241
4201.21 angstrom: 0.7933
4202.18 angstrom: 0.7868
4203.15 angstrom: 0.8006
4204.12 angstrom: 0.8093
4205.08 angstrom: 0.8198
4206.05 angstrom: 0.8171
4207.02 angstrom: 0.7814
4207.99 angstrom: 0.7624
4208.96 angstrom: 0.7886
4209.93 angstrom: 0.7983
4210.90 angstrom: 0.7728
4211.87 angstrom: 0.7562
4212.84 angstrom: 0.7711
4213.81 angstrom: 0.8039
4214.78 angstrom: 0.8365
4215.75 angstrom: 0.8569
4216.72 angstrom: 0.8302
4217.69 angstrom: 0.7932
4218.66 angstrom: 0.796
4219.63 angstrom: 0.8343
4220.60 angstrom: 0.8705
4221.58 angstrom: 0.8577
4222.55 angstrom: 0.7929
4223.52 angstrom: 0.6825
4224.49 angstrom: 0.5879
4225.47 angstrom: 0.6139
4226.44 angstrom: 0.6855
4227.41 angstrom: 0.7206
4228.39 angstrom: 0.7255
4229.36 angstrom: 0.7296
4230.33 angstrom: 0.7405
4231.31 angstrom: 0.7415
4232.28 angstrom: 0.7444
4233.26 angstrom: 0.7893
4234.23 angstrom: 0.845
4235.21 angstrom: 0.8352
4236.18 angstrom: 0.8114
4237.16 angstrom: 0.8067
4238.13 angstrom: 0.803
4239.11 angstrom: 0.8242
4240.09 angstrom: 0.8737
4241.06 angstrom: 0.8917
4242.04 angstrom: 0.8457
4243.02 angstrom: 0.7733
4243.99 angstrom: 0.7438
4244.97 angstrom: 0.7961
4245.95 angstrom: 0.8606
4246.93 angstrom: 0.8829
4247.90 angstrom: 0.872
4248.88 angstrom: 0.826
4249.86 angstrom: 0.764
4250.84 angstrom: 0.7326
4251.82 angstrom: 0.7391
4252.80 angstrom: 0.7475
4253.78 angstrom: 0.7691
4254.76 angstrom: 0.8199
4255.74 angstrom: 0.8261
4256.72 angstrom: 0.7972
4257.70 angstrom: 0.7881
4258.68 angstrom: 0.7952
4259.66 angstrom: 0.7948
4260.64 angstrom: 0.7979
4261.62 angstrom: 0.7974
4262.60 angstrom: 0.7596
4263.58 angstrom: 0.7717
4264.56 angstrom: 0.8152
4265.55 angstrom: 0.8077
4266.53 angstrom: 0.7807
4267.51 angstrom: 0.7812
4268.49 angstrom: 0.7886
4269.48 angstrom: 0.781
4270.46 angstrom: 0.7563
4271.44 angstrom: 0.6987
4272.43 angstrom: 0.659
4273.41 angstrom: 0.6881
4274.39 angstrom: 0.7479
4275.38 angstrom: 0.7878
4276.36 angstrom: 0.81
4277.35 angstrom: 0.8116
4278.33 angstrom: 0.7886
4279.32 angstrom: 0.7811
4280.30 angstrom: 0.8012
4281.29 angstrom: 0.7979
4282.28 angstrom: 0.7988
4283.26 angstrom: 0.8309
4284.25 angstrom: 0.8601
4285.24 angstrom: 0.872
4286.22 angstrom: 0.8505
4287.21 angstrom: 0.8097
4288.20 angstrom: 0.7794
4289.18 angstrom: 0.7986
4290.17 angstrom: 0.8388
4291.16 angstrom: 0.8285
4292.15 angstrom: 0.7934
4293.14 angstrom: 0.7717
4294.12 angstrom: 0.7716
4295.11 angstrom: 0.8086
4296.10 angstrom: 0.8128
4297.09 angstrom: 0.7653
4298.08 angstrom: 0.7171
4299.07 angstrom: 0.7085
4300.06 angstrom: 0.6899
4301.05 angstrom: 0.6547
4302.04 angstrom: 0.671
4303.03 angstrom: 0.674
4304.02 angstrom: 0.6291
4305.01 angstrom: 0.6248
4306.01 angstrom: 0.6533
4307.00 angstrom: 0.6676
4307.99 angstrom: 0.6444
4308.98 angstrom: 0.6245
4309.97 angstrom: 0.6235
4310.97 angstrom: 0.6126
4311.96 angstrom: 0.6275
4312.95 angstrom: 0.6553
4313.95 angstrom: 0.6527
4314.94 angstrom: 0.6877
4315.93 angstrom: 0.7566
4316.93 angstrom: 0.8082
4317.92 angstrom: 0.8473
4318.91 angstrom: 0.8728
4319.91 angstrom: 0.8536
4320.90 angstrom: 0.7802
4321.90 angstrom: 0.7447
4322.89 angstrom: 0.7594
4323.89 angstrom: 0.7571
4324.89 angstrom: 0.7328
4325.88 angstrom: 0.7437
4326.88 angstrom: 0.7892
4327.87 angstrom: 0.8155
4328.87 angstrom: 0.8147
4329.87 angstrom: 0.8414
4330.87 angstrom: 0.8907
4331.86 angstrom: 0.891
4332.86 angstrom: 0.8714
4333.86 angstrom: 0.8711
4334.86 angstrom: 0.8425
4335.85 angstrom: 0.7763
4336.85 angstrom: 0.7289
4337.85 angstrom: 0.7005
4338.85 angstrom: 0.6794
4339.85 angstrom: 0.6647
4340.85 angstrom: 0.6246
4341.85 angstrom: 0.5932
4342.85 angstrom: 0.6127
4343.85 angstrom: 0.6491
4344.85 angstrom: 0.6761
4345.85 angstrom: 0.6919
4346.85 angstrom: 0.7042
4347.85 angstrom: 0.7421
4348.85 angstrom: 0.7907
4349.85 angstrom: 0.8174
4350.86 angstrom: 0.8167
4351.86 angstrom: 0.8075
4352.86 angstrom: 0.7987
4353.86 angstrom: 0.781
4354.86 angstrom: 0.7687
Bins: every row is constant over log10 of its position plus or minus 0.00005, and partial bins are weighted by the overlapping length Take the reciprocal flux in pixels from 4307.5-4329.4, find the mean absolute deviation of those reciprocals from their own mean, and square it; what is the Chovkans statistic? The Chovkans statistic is 0.019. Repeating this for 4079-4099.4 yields 0.014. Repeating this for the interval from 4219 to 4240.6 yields 0.014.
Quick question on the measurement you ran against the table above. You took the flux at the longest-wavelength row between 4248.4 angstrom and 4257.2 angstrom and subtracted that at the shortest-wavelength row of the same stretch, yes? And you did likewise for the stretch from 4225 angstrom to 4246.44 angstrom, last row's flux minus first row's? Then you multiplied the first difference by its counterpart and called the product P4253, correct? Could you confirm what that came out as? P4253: -0.007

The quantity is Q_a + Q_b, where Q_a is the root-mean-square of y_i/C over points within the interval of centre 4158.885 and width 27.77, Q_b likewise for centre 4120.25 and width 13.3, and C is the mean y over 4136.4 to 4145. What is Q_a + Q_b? 2.01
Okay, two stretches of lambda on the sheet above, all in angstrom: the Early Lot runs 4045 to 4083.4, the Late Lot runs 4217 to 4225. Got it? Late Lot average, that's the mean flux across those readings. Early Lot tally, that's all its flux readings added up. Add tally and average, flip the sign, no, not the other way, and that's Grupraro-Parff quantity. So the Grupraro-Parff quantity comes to -34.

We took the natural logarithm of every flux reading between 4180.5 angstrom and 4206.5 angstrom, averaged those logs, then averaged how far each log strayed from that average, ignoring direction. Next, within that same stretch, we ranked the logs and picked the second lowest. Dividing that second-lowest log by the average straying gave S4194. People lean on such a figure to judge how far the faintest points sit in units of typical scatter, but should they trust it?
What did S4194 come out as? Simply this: -8.0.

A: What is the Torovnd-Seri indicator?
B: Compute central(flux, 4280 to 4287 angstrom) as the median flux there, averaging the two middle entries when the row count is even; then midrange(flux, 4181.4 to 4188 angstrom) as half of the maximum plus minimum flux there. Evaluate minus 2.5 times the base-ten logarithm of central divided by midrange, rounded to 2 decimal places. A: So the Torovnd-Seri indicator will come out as -0.17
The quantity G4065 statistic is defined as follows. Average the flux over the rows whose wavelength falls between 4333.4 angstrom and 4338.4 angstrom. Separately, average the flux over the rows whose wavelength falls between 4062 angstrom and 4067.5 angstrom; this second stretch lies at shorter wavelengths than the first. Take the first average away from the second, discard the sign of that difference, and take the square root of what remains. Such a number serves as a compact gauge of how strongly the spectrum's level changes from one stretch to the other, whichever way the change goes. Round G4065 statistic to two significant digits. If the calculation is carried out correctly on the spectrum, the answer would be 0.28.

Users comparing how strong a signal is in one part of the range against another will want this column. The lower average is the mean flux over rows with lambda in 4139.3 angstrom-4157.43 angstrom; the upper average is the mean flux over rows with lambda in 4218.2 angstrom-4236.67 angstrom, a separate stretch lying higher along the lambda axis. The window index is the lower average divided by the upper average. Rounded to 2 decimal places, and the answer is 0.97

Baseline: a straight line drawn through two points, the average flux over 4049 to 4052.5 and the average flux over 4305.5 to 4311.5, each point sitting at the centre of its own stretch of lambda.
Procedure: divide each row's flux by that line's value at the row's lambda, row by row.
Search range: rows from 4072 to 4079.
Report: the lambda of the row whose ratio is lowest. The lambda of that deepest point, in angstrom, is 4073.57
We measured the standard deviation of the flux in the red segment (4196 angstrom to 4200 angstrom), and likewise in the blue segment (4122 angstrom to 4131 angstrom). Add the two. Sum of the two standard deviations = 0.06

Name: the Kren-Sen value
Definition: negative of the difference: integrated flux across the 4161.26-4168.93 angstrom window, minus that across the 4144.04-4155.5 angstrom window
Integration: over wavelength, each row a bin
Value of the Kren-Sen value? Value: 1.9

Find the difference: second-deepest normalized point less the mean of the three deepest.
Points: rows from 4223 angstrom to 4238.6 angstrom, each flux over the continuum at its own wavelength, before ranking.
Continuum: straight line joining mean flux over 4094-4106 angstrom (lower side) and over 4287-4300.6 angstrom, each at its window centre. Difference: -0.021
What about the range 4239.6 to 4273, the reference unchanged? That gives -0.005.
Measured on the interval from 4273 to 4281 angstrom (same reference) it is 0.013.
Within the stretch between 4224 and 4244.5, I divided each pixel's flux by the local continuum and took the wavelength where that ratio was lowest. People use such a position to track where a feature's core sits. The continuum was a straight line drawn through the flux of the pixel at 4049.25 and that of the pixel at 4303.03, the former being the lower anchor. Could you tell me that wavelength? 4224.49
